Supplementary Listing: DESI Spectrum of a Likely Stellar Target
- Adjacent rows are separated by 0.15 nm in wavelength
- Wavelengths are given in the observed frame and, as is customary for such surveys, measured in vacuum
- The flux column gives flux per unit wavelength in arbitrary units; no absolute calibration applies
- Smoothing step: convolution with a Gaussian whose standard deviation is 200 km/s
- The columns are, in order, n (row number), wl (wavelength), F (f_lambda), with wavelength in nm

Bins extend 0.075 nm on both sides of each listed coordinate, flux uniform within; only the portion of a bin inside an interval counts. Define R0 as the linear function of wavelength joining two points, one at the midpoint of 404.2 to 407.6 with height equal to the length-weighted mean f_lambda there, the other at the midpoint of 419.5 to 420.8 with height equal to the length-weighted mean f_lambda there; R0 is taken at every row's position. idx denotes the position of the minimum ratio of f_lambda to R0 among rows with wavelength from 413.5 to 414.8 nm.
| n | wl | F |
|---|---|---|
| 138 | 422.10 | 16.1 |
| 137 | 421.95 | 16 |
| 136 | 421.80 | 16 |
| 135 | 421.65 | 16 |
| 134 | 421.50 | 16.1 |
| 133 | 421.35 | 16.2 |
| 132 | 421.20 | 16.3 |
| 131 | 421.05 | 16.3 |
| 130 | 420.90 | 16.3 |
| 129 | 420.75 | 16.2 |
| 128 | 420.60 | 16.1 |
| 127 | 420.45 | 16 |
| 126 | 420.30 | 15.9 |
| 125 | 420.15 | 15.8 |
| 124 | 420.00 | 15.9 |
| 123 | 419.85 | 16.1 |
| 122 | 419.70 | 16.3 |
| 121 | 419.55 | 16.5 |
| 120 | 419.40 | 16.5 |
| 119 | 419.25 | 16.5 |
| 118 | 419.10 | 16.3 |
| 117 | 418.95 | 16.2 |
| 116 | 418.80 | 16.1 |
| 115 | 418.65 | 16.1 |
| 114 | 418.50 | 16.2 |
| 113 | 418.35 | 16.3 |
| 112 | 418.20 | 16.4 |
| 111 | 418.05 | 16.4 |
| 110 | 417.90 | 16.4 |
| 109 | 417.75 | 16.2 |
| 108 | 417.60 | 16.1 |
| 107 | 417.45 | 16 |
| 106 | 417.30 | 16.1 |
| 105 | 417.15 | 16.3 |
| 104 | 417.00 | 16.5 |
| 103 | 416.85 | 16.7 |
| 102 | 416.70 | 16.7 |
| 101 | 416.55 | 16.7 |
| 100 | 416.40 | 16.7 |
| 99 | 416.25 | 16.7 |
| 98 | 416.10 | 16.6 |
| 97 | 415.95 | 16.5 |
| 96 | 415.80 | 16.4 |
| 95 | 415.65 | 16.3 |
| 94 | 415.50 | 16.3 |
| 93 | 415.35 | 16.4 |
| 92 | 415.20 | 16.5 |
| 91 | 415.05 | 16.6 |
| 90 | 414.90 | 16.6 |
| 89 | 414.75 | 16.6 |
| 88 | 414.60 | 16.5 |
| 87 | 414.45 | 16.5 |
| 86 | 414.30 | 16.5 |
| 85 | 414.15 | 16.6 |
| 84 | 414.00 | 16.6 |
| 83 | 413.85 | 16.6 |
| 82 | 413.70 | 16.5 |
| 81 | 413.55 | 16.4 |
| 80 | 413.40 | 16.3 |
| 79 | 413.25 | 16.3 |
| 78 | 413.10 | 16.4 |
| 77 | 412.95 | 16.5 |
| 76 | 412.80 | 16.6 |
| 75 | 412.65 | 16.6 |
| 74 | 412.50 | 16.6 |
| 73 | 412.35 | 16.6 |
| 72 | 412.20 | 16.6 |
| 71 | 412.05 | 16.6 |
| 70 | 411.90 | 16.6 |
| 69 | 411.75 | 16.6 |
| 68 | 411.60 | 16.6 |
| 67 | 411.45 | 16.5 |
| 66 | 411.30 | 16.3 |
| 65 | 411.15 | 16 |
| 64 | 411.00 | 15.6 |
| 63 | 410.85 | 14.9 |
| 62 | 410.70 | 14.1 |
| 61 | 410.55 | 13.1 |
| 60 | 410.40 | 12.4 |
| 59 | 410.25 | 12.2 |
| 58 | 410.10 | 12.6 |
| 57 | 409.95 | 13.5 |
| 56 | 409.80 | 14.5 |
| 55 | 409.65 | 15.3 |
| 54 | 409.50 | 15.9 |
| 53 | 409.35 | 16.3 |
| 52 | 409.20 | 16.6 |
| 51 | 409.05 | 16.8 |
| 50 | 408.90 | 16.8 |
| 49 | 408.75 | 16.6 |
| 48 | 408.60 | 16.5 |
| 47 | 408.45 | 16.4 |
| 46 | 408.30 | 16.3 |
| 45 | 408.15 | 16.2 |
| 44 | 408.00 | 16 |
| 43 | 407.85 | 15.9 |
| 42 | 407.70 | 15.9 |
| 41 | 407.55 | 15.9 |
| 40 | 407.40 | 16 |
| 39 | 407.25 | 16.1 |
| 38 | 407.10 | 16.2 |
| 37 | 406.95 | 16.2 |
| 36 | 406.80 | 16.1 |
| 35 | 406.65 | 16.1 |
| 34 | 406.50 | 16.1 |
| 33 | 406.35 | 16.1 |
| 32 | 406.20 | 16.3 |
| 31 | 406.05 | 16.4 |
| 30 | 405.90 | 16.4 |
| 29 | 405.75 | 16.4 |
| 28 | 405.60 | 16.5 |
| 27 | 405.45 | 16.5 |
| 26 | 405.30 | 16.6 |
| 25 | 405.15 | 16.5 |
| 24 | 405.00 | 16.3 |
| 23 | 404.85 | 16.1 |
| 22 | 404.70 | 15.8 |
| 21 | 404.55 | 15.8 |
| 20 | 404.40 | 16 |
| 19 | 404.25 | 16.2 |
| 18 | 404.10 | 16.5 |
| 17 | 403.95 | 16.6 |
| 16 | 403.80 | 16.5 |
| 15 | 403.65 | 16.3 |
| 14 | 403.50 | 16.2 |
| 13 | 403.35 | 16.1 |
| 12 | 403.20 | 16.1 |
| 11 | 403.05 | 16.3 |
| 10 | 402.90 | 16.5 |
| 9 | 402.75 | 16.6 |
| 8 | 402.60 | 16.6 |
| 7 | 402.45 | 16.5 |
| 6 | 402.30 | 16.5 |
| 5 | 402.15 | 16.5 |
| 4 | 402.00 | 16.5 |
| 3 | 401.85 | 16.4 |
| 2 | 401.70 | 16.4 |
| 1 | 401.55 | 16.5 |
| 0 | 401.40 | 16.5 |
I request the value 413.55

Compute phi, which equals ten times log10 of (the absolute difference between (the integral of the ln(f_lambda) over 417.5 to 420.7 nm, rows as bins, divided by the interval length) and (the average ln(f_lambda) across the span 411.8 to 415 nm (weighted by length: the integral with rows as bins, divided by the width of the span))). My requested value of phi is -17.0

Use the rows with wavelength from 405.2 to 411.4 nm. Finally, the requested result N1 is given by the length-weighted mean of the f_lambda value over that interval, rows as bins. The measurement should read 15.68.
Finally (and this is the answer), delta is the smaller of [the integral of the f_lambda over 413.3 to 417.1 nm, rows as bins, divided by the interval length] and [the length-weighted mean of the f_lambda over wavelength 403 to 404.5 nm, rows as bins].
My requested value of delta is 16.3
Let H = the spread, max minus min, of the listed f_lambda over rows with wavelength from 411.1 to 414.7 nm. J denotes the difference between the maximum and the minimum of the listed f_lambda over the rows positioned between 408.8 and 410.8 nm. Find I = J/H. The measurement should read 7.7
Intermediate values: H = 0.60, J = 4.6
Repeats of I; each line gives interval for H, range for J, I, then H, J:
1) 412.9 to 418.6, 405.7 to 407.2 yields 0.4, 0.70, 0.3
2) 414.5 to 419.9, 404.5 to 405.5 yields 1.1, 0.70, 0.8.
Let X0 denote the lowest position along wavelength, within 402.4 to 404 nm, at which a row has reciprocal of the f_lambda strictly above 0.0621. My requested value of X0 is 403.20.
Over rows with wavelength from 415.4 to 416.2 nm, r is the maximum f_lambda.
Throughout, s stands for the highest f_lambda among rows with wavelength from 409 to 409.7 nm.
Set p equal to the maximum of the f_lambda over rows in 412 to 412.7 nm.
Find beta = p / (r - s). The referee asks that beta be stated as -83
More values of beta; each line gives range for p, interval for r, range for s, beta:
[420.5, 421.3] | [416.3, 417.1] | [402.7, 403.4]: 163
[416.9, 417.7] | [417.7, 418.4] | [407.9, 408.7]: -165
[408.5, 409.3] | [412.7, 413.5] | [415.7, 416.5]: -168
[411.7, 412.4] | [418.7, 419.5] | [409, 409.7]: -55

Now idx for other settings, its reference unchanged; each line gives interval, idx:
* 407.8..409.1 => 407.85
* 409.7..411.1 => 410.25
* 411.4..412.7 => 411.45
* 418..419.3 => 418.65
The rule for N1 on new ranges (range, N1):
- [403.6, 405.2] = 16.23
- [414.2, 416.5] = 16.52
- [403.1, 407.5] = 16.24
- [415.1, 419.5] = 16.38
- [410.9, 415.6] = 16.46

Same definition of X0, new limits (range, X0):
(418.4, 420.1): 418.65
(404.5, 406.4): 404.55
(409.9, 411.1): 409.95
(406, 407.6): 406.35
